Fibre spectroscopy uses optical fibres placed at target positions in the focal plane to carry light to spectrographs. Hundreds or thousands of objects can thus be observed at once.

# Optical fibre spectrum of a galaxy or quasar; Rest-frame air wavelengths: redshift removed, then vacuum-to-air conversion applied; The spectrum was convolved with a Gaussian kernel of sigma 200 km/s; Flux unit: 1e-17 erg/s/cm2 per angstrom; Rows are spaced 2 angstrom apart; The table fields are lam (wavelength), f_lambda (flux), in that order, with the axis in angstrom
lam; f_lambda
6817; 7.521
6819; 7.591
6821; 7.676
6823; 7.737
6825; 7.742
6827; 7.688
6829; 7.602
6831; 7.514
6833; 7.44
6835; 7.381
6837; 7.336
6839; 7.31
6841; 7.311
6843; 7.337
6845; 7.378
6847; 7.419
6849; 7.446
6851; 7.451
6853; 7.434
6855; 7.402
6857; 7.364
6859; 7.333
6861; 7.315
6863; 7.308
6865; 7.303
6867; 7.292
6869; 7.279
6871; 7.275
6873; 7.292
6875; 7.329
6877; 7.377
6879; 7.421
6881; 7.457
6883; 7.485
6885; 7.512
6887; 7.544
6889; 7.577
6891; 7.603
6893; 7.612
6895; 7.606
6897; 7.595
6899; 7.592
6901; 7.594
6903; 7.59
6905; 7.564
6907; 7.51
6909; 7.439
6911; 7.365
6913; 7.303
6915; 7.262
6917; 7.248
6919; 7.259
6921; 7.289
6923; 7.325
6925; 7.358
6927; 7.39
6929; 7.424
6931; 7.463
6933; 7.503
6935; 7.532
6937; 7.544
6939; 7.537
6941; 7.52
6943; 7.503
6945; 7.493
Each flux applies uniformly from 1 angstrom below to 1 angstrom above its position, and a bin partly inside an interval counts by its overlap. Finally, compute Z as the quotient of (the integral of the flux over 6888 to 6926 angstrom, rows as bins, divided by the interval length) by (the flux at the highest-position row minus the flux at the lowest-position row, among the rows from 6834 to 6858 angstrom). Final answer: -439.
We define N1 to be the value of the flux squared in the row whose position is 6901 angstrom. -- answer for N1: 57.7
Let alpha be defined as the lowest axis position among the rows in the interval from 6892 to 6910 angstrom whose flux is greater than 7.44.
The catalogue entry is 6893 angstrom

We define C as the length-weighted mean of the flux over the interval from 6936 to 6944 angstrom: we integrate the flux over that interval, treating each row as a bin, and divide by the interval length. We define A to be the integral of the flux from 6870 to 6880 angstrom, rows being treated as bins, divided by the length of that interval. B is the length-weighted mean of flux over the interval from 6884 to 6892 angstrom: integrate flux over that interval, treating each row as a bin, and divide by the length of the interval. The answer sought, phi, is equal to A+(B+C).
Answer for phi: 22.4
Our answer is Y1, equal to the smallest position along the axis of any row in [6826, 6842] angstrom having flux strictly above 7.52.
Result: 6827 angstrom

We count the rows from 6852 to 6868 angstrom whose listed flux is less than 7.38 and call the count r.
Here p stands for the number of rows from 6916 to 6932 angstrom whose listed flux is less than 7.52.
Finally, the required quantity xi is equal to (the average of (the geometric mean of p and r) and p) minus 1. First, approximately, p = 8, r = 6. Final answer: 6.5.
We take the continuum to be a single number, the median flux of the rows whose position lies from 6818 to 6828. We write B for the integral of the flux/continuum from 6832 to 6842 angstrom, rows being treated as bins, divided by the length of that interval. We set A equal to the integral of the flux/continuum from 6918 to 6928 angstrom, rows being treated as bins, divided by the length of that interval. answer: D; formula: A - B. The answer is -0.004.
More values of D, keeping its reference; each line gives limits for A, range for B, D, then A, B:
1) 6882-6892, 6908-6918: 0.029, 0.981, 0.953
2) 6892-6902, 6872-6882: 0.029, 0.989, 0.959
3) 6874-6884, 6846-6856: -0.002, 0.964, 0.966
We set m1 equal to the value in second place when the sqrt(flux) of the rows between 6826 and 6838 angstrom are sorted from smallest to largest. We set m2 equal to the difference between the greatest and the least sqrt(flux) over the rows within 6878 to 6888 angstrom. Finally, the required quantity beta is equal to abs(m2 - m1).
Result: 2.69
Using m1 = 2.72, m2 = 0.022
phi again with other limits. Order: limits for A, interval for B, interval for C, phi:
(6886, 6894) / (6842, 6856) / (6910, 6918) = 22.3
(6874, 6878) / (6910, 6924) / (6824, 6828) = 22.4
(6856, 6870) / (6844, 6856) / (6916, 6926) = 22.0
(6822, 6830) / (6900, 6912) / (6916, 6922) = 22.5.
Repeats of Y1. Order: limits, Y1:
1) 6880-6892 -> 6887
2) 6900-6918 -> 6901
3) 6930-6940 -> 6935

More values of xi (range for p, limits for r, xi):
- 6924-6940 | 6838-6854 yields 3.7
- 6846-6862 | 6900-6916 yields 5.4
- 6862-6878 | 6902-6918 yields 5.8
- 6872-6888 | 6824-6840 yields 4.4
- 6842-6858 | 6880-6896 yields 3.0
